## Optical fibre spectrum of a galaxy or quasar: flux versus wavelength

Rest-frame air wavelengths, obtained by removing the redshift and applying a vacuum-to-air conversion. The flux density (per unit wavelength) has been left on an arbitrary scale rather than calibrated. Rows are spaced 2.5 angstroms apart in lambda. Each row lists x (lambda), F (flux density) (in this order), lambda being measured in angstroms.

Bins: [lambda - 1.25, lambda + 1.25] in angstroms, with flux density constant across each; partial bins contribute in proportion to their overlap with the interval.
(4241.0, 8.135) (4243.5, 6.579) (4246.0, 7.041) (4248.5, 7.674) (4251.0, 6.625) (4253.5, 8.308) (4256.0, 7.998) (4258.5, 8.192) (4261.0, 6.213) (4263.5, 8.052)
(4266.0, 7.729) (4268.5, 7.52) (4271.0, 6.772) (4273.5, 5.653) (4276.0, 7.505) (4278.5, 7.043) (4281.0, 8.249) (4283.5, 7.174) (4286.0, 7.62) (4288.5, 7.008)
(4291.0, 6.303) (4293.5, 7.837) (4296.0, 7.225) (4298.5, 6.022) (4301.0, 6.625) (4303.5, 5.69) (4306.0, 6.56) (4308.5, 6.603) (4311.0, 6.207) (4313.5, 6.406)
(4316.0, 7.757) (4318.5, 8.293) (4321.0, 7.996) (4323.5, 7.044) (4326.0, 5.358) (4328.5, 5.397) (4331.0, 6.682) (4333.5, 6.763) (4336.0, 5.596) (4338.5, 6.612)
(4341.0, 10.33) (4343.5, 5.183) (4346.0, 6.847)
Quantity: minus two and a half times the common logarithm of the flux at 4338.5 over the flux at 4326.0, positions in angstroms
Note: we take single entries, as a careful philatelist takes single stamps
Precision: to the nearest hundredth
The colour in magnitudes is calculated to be -0.23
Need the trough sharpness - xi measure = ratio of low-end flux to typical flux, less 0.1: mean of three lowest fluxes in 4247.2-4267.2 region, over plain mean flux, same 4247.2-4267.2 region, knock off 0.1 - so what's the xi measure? 0.80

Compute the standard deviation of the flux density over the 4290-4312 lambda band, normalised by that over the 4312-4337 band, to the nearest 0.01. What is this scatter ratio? 0.60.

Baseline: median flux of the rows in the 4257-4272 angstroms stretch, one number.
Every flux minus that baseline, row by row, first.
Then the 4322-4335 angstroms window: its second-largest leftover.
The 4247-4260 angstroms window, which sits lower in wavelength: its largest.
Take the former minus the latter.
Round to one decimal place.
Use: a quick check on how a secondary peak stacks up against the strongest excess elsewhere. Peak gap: -1.5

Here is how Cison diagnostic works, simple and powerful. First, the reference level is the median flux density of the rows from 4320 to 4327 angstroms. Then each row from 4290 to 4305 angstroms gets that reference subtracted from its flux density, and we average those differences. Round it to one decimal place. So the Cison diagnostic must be -0.4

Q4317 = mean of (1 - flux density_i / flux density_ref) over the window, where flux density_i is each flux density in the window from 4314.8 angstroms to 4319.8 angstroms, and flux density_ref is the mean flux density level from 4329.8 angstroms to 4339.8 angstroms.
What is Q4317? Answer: -0.25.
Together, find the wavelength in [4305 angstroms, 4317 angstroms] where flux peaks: 4316.0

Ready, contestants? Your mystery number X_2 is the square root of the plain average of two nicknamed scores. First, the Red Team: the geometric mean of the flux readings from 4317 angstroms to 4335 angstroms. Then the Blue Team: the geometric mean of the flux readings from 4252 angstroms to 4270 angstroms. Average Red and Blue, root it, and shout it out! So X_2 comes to 2.68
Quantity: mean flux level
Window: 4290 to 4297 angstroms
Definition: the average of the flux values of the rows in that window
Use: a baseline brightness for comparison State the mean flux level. 7.1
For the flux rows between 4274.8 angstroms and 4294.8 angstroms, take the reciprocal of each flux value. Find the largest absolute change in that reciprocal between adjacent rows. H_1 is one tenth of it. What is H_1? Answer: 0.0031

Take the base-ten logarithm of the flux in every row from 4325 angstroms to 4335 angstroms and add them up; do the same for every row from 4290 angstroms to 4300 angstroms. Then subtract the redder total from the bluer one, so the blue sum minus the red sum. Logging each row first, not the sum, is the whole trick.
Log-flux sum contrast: 0.22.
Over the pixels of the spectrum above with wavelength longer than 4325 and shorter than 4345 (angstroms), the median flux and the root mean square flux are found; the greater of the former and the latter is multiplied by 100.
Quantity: 668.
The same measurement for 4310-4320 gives 722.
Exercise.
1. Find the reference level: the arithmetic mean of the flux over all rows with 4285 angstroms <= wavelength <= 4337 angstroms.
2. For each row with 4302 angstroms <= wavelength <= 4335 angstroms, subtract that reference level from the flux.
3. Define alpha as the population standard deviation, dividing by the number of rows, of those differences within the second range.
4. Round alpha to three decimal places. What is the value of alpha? 0.891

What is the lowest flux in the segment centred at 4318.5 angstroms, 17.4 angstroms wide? 5.358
